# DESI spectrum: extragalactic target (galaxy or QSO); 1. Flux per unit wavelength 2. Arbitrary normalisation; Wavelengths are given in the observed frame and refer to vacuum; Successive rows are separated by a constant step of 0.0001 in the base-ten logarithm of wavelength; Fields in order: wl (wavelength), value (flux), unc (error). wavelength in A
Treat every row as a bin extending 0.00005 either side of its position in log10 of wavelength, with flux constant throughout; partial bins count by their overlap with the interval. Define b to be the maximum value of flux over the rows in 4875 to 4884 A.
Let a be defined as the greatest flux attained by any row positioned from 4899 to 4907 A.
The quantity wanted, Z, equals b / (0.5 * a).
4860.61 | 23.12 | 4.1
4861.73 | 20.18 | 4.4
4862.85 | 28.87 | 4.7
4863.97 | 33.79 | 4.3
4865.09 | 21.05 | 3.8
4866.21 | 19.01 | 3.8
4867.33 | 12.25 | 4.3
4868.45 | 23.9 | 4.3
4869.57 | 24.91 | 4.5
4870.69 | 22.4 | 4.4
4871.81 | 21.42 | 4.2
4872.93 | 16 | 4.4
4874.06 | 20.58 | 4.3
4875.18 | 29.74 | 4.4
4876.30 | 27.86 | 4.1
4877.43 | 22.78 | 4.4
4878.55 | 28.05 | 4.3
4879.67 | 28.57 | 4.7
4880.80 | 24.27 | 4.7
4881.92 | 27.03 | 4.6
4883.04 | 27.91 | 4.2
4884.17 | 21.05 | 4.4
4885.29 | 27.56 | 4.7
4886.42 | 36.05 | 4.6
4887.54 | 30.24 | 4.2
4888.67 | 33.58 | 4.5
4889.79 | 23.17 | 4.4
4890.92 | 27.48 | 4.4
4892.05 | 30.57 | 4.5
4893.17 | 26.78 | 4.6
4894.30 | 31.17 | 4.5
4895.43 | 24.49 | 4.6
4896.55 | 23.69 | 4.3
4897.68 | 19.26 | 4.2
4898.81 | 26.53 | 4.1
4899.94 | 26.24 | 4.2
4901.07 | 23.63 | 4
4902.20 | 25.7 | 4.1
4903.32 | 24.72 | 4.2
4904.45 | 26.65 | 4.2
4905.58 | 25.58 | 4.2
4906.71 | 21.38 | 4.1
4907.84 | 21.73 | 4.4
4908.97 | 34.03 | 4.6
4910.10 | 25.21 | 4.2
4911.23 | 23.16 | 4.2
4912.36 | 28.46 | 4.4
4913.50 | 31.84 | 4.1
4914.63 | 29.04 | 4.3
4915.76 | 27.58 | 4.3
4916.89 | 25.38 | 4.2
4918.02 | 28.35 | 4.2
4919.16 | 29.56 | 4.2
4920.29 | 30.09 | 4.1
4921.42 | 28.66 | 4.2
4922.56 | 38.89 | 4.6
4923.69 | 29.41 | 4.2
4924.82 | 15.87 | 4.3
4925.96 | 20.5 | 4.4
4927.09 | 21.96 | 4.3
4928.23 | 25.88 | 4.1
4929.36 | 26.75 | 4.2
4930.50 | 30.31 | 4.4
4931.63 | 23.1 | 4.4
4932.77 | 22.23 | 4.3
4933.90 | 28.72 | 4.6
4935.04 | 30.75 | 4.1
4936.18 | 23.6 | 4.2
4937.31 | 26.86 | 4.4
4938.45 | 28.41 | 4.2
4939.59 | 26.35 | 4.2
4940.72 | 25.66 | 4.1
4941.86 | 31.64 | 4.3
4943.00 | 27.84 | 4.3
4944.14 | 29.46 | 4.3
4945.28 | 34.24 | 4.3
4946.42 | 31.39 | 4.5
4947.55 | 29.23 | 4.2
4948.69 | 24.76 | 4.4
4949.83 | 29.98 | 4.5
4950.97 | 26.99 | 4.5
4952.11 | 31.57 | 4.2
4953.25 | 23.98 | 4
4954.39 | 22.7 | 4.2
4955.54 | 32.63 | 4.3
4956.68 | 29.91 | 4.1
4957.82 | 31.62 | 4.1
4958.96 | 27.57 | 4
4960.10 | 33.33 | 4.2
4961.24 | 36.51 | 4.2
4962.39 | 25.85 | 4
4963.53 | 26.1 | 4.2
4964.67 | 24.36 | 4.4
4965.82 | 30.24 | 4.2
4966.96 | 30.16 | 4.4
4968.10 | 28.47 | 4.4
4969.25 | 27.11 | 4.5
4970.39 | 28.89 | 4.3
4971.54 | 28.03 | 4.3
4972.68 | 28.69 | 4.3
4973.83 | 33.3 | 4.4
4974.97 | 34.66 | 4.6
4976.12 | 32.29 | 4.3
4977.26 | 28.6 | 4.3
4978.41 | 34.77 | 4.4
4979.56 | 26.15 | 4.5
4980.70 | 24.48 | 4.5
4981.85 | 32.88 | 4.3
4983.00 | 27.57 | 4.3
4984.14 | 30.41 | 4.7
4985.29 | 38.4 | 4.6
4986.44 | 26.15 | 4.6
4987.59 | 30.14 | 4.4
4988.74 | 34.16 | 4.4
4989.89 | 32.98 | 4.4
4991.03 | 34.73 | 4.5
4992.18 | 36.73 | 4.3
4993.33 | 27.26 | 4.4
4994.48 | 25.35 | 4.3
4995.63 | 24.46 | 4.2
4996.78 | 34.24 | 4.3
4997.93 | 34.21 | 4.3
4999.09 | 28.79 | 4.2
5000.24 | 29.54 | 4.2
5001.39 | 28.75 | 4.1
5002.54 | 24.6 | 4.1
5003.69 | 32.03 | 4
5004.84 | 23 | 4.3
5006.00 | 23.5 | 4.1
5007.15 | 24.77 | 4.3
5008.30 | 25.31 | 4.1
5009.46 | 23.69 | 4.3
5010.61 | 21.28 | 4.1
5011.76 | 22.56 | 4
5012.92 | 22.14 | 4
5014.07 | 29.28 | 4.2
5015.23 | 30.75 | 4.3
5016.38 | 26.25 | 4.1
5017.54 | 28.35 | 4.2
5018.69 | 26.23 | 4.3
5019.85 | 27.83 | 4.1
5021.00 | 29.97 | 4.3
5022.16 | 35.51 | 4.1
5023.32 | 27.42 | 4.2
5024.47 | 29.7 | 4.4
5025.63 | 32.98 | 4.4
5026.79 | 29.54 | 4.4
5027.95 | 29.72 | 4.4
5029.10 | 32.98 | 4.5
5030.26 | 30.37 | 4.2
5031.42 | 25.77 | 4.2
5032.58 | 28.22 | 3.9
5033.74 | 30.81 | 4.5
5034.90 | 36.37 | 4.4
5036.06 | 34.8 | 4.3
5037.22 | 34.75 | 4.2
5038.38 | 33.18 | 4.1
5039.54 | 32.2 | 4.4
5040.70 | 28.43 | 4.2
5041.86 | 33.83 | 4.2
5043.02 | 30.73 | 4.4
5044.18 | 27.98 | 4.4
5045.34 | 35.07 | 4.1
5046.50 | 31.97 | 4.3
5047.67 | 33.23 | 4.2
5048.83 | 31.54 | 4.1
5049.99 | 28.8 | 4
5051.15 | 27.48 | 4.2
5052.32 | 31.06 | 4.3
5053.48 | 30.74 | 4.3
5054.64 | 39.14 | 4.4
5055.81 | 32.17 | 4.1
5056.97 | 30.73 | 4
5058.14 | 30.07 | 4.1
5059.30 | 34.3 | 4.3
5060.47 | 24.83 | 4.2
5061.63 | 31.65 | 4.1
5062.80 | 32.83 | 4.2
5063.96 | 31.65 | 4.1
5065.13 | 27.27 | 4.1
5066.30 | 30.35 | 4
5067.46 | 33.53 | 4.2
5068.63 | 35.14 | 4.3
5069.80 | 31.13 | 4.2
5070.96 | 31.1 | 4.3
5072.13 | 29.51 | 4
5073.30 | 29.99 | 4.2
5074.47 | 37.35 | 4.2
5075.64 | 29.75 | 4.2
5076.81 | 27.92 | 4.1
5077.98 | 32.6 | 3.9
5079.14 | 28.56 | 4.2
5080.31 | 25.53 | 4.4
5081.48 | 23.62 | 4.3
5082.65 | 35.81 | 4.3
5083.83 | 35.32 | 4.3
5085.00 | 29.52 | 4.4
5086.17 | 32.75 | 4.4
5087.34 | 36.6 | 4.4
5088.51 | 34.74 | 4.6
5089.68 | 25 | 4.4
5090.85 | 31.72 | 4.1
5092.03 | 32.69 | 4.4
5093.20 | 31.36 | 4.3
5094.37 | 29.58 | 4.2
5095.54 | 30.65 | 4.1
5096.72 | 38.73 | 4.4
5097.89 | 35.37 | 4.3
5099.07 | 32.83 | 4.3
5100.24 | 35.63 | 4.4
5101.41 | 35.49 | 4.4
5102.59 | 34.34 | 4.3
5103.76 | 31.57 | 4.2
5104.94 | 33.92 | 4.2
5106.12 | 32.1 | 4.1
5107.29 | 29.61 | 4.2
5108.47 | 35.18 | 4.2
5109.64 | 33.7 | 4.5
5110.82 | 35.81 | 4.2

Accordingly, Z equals 2.23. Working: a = 26.65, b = 29.74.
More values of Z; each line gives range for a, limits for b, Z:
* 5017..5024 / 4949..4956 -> 1.84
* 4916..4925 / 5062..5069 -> 1.81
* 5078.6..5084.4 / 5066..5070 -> 1.96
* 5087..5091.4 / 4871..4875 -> 1.17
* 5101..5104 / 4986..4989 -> 1.93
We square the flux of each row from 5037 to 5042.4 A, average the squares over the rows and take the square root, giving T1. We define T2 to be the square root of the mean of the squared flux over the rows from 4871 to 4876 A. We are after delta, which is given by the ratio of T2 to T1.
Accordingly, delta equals 0.69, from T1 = 32.6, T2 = 22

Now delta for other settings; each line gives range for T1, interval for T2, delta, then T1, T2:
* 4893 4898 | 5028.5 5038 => 1.26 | 25.4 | 32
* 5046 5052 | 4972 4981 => 1.00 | 30.7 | 31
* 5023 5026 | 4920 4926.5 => 0.94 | 30.1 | 28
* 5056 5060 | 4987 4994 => 1.03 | 31.8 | 33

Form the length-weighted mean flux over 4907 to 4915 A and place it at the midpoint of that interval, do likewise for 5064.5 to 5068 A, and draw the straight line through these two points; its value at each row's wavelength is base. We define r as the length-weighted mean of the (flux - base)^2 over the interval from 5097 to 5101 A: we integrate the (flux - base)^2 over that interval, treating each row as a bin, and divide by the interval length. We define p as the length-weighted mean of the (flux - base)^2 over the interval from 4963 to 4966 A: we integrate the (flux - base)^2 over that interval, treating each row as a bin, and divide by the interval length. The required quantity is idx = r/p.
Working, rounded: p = 9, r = 19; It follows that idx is 2.1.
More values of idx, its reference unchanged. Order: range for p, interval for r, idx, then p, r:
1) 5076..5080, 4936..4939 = 0.8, 6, 5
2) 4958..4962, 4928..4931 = 0.1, 28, 4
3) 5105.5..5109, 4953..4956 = 3.6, 6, 23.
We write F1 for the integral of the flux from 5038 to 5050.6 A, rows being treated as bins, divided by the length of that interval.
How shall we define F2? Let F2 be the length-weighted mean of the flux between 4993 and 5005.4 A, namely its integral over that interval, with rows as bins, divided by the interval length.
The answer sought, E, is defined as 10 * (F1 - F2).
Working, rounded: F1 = 31.5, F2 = 28.4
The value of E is 31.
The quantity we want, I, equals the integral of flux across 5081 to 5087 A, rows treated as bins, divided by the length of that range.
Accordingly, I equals 31.7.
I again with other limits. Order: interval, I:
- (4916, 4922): 28.4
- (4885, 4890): 30.8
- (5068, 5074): 31.5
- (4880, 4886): 25.9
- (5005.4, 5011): 23.8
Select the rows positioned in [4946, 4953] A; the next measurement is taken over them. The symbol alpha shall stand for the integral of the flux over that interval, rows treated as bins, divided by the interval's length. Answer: 28.7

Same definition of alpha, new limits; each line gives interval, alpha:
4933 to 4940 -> 27.2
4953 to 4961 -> 29.3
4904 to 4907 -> 24.7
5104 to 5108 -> 31.9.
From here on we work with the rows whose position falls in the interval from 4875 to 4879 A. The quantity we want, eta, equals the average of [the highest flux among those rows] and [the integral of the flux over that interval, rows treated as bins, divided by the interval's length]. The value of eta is 28.3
